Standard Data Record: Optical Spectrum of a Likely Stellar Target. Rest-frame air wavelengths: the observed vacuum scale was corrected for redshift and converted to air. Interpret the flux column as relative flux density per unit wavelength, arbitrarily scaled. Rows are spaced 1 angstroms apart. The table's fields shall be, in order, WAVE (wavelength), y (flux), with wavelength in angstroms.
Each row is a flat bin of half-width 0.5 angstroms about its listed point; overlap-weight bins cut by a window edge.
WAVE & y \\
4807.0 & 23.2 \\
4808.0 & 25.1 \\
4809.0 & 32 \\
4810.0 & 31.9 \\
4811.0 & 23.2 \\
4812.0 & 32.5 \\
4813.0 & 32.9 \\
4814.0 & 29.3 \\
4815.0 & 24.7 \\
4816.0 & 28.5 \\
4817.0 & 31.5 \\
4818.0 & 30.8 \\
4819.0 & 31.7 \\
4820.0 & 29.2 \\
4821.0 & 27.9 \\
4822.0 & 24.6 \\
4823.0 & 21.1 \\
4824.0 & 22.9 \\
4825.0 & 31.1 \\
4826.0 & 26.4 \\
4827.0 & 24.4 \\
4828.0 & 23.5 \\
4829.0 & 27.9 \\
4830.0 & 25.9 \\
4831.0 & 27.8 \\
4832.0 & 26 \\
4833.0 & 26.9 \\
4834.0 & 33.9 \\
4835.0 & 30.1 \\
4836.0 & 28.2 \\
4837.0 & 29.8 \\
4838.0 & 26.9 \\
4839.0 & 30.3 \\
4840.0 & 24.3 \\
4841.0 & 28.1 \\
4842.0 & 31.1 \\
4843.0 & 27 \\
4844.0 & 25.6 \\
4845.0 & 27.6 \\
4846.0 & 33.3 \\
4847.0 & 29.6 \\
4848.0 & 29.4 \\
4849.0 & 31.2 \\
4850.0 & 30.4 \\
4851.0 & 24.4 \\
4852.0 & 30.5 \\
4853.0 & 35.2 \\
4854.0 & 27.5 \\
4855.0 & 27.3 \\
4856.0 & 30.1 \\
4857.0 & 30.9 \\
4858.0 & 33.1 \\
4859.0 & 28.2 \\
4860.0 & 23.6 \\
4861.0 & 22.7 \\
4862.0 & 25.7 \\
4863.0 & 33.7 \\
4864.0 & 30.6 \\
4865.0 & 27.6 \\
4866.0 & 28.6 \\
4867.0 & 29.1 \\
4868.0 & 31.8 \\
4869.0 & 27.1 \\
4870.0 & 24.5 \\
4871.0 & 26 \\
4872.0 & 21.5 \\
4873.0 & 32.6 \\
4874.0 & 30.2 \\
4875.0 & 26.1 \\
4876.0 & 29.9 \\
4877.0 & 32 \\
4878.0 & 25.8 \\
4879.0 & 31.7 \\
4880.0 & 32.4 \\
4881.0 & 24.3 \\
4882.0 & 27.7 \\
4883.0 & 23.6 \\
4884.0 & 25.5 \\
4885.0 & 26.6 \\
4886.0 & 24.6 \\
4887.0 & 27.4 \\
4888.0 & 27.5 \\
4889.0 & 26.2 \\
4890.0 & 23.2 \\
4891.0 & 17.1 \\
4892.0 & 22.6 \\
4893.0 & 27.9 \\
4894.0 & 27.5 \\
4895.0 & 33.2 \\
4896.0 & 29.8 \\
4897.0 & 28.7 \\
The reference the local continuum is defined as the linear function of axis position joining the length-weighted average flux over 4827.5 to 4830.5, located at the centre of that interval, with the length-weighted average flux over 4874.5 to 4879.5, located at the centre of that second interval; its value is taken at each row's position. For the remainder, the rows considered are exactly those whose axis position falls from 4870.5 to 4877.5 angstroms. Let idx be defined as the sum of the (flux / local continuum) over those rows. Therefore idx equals 6.9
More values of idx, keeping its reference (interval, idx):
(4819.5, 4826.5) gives 7.2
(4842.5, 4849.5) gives 7.6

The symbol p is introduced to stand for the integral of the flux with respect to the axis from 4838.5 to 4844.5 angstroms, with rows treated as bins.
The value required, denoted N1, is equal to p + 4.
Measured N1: 170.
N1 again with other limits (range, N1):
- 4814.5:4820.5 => 180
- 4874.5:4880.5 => 182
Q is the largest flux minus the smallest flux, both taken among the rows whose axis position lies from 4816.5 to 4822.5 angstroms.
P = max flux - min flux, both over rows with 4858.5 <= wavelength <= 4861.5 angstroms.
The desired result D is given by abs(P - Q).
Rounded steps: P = 5.5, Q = 7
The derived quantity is 1.6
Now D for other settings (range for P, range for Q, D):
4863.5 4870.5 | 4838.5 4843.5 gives 0.5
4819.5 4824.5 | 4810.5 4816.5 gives 1.6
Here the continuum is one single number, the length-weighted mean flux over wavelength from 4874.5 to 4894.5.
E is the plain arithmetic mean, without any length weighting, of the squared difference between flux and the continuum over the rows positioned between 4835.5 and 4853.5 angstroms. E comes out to 14.4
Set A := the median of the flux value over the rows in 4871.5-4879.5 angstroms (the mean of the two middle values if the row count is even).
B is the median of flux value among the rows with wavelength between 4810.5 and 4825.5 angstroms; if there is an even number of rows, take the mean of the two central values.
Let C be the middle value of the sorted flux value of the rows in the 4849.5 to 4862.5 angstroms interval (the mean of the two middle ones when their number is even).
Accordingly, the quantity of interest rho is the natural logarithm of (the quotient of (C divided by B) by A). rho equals -3.44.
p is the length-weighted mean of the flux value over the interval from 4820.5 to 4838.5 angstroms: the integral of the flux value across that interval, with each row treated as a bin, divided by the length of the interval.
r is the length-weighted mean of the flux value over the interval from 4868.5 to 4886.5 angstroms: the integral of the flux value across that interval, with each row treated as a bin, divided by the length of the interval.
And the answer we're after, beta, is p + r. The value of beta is 54.3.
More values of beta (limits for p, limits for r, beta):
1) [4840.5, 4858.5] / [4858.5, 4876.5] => 57.3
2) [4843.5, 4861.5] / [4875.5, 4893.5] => 55.4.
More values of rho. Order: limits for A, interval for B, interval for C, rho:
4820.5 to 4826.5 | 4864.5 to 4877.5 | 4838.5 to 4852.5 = -3.21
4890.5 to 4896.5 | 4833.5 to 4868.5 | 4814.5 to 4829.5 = -3.37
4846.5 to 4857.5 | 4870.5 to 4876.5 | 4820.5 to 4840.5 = -3.44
